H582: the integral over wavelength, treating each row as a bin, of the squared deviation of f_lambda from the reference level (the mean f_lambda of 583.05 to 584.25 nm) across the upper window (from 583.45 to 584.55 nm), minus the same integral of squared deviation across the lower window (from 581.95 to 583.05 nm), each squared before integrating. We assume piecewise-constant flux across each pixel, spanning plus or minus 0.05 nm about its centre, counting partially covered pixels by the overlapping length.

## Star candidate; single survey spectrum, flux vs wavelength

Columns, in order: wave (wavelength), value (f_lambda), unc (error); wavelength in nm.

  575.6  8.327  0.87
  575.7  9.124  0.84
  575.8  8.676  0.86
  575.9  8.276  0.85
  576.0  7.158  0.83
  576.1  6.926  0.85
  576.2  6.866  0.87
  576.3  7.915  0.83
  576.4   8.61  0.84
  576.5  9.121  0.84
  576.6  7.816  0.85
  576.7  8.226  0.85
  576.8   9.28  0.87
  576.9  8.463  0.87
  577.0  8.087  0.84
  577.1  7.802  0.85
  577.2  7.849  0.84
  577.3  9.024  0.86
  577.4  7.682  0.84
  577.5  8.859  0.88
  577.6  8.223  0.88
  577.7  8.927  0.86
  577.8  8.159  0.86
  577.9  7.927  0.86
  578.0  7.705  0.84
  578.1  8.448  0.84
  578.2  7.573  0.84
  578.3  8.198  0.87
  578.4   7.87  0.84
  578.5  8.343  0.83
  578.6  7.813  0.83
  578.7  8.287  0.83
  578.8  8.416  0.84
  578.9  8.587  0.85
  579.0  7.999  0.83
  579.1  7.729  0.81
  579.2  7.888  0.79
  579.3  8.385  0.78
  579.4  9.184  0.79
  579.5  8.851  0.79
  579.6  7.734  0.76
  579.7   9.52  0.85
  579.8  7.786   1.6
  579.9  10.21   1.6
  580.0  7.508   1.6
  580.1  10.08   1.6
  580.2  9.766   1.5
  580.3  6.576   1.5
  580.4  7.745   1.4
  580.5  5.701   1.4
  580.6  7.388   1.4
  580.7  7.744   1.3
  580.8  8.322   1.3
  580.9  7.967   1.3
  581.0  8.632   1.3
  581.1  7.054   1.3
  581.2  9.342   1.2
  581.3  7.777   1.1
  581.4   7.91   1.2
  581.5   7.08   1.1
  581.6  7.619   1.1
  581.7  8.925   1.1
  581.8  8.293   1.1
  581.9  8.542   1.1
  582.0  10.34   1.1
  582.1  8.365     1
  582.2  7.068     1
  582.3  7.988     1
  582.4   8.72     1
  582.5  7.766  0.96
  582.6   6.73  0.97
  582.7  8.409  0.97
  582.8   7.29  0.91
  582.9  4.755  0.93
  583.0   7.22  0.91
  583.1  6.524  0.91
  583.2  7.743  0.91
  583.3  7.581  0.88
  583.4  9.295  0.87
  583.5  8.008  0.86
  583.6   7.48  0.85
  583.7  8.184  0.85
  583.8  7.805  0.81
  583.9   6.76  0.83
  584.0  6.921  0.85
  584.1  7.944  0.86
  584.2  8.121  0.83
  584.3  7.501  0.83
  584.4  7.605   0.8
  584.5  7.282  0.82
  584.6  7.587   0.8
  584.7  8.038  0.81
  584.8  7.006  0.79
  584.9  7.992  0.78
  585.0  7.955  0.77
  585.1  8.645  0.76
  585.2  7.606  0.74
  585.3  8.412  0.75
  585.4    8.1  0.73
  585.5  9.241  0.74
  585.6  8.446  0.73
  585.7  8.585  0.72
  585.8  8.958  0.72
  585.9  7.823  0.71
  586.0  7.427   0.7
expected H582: -1.7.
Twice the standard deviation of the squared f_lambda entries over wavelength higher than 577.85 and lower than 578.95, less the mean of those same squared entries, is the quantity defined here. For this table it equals -55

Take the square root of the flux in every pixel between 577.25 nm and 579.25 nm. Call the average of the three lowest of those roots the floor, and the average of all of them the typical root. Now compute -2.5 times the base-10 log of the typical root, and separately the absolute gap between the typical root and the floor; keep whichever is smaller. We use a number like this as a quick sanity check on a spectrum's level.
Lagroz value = -1.14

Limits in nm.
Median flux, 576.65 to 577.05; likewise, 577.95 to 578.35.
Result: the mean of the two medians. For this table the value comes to 8.15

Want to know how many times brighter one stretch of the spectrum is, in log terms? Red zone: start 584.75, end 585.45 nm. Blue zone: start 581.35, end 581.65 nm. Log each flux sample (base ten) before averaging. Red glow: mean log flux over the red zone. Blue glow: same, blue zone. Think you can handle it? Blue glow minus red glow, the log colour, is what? -0.023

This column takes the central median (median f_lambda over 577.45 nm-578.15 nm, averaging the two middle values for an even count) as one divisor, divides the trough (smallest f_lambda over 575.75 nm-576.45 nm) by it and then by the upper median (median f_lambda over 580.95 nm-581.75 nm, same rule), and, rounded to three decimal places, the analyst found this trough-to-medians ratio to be 0.106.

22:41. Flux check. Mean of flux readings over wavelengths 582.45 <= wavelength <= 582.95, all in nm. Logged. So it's 7.0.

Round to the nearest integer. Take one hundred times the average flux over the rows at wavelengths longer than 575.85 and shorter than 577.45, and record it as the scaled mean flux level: 807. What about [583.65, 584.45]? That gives 761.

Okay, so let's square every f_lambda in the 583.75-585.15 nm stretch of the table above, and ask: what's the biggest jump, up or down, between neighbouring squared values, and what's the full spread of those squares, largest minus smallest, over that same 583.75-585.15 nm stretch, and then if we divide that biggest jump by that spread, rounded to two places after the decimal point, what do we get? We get 0.53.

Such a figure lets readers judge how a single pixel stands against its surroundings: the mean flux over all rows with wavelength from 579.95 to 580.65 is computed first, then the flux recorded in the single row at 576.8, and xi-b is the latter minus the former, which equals 1.46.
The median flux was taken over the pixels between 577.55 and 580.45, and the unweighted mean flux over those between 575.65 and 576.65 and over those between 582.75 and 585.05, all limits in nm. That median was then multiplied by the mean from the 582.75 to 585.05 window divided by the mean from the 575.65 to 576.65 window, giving 7.64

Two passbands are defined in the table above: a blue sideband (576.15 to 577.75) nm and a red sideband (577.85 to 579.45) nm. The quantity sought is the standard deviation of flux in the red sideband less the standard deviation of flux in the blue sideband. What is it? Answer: -0.23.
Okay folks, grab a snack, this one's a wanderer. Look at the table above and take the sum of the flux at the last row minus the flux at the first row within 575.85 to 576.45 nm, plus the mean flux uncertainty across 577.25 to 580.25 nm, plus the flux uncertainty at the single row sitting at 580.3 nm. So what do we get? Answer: 2.8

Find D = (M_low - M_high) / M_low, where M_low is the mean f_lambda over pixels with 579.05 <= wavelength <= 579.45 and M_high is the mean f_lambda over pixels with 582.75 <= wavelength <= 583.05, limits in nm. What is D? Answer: 0.23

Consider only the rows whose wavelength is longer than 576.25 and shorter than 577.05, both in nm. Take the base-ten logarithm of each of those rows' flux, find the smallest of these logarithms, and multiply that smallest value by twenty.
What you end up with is 17.9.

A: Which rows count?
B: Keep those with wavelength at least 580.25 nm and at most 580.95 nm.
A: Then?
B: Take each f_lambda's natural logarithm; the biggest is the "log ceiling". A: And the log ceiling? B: 2.12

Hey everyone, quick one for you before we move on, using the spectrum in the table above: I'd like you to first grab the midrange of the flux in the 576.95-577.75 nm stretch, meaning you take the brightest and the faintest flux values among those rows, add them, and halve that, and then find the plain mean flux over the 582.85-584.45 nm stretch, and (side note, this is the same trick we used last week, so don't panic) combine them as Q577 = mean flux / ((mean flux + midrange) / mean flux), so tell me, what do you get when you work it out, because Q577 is 3.52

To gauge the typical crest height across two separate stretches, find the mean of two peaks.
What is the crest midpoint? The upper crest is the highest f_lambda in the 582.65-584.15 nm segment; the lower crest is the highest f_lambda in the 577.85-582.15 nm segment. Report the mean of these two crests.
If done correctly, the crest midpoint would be 9.82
